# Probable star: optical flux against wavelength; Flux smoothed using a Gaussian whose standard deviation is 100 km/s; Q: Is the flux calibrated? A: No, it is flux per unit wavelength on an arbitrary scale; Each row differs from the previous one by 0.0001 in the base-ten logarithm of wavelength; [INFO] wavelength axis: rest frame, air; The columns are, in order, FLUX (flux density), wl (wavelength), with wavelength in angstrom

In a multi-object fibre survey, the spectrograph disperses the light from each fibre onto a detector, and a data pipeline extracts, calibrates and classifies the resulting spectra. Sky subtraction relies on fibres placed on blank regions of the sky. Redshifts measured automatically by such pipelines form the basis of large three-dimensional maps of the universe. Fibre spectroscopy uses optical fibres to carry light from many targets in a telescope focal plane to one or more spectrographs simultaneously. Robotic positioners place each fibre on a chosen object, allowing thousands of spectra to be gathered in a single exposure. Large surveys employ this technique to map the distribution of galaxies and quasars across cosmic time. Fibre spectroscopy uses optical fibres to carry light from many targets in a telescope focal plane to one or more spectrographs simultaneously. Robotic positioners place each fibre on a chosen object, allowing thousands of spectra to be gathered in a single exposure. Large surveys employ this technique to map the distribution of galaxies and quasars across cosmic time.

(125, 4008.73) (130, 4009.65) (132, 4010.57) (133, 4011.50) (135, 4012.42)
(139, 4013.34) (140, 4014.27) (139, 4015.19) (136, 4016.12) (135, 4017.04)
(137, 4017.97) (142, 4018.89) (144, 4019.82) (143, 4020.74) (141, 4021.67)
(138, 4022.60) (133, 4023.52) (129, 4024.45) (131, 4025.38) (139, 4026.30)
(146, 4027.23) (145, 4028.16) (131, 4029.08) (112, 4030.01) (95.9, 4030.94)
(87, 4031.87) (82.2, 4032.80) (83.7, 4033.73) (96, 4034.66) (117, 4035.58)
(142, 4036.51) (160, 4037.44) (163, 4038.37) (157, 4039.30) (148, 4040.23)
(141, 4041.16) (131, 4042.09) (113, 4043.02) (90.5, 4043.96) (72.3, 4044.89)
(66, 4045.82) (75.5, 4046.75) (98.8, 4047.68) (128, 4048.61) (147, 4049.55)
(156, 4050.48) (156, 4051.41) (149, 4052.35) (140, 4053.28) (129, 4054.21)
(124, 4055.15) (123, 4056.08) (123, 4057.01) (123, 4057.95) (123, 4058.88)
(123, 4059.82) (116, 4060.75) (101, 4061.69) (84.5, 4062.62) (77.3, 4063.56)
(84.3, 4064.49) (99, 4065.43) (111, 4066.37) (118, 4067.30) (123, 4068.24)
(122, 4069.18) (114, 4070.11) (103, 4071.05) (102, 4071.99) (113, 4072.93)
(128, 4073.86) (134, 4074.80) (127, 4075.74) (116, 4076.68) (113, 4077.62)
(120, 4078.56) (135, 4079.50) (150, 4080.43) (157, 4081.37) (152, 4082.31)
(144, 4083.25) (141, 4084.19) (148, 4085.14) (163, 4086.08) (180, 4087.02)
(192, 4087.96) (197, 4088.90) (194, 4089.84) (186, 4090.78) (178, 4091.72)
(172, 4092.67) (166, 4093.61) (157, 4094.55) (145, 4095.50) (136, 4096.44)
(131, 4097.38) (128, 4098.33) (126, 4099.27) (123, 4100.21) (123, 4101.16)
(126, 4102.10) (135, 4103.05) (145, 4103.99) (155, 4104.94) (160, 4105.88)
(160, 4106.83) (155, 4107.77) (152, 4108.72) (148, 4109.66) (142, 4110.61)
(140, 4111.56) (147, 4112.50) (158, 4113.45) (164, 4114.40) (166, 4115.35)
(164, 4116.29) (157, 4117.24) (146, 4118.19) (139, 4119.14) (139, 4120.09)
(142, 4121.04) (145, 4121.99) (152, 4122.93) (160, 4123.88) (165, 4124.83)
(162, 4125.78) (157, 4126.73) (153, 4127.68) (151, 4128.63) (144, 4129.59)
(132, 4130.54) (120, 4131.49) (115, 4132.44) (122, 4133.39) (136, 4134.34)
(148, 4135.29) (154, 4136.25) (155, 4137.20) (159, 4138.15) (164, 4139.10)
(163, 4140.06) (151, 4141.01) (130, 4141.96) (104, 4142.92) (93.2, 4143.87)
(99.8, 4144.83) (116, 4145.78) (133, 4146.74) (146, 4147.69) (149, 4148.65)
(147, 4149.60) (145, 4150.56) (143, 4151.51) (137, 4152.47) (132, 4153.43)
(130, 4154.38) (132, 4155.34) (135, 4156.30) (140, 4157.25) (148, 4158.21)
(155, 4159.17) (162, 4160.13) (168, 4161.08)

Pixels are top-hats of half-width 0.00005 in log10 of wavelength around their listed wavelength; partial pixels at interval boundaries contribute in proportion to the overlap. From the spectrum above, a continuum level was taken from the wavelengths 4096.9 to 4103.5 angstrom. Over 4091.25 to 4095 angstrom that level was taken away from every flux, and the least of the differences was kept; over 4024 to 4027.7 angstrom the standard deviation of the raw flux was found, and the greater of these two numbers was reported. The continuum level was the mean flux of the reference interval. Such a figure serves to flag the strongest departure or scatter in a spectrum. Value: 30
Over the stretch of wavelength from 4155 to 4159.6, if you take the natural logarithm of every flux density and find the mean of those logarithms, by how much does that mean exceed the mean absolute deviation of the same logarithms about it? 4.90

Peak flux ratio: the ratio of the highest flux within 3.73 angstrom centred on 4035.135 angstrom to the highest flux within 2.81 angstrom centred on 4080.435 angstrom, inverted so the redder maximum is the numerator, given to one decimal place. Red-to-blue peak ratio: 1.1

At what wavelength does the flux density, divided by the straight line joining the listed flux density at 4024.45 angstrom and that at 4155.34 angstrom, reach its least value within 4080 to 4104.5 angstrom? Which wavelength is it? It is 4101.16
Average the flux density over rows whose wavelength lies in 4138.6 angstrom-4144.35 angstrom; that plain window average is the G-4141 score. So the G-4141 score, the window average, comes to 134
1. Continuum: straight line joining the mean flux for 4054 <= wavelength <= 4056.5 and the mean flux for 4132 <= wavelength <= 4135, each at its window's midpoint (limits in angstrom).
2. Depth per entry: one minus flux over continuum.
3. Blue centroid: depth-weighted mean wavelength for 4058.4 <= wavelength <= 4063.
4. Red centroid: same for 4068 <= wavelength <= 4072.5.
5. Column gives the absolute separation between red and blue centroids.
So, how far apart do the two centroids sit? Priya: 9.1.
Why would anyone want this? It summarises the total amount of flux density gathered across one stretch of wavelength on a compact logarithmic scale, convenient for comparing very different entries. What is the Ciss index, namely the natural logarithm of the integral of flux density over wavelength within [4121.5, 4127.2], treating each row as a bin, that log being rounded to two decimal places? 6.80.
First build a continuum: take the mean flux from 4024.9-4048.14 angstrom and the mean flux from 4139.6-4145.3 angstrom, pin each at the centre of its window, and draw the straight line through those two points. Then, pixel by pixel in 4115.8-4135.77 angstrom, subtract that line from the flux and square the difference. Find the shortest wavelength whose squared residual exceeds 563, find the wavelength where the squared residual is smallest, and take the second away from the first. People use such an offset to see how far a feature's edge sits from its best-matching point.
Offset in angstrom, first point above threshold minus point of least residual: -17.1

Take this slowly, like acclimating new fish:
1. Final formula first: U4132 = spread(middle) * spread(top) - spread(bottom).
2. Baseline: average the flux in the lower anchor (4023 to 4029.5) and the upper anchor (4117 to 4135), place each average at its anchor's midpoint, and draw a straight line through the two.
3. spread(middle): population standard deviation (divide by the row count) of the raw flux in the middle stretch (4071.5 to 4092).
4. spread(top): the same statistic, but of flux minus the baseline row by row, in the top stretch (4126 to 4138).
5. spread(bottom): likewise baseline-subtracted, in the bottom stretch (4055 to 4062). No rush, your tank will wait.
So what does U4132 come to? 404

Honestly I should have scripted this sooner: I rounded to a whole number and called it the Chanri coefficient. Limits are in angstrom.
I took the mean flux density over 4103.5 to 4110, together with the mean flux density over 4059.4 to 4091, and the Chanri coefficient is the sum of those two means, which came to 285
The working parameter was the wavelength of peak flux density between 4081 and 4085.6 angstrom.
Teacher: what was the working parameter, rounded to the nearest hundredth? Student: 4081.37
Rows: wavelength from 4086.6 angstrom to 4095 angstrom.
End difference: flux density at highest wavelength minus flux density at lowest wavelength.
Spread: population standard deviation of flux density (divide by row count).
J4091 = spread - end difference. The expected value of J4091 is 36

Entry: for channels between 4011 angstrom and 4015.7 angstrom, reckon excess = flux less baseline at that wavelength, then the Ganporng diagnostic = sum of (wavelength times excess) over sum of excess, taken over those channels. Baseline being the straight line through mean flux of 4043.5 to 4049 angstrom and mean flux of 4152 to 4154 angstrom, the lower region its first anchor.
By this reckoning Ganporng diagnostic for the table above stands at 4013.4 angstrom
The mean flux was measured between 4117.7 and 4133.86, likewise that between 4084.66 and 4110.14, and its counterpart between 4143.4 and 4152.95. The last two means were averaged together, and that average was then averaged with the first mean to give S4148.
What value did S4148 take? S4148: 143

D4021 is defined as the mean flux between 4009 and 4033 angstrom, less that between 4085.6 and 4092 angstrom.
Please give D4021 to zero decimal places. -54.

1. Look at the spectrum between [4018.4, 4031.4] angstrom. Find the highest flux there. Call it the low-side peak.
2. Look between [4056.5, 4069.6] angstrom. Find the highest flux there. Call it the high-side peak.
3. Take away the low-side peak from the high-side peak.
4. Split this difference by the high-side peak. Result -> -0.19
